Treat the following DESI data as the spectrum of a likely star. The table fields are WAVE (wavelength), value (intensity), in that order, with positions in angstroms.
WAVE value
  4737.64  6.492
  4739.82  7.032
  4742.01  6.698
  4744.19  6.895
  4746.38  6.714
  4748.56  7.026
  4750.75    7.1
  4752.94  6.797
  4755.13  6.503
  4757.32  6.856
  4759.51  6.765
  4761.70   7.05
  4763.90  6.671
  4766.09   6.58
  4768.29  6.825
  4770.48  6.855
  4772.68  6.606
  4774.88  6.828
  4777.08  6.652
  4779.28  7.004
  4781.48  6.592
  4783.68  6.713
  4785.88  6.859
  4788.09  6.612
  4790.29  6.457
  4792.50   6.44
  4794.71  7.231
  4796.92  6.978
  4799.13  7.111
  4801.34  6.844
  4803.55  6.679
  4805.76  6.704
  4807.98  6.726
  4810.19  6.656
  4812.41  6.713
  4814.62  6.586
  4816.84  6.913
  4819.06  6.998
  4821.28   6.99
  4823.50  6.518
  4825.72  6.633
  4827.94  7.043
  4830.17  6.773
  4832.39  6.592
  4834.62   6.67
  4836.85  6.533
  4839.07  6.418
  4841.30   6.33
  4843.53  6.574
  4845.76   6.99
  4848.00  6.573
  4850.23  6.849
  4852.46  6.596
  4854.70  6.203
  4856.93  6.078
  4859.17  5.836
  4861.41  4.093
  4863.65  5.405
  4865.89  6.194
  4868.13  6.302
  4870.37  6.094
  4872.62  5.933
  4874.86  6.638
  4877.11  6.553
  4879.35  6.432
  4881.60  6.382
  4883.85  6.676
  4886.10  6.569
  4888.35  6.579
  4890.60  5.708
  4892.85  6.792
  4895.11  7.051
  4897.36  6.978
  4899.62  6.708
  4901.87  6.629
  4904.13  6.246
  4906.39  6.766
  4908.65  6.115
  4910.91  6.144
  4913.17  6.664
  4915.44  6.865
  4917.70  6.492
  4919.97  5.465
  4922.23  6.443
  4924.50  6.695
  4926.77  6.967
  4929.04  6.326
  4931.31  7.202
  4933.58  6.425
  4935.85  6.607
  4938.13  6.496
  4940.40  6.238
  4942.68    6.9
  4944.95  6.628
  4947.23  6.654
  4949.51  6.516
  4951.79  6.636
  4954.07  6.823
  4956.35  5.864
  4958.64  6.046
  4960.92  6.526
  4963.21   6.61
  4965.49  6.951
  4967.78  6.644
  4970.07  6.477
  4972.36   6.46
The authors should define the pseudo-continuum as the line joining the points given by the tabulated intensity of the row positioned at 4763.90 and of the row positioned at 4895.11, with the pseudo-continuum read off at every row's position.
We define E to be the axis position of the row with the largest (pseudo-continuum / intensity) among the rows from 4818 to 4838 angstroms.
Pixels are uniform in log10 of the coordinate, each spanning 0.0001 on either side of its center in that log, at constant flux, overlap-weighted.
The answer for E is 4836.85 angstroms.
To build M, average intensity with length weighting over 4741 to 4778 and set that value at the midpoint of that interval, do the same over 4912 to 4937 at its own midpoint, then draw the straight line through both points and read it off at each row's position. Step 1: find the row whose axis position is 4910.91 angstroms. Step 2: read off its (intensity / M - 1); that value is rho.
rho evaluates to -0.07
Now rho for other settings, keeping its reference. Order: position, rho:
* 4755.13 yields -0.04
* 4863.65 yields -0.19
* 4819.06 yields 0.04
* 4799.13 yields 0.06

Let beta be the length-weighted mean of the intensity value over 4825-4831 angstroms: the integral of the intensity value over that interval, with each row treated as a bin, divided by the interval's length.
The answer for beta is 6.83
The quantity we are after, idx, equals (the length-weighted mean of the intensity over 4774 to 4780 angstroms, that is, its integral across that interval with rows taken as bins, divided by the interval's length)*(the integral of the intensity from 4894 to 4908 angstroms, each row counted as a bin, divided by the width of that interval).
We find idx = 45.7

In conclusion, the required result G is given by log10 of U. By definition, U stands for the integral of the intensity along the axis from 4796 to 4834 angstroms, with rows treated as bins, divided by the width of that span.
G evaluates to 0.832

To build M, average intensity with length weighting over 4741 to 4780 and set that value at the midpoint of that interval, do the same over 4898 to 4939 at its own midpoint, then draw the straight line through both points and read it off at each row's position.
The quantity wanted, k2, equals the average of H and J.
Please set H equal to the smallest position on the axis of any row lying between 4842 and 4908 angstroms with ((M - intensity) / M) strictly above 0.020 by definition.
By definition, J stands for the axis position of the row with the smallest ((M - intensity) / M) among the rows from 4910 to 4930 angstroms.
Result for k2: 4890.7 angstroms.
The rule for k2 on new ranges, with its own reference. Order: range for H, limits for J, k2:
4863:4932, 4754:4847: 4829.2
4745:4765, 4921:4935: 4843.2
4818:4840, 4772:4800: 4809.1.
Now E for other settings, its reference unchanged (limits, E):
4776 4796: 4792.50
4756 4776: 4766.09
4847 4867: 4861.41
